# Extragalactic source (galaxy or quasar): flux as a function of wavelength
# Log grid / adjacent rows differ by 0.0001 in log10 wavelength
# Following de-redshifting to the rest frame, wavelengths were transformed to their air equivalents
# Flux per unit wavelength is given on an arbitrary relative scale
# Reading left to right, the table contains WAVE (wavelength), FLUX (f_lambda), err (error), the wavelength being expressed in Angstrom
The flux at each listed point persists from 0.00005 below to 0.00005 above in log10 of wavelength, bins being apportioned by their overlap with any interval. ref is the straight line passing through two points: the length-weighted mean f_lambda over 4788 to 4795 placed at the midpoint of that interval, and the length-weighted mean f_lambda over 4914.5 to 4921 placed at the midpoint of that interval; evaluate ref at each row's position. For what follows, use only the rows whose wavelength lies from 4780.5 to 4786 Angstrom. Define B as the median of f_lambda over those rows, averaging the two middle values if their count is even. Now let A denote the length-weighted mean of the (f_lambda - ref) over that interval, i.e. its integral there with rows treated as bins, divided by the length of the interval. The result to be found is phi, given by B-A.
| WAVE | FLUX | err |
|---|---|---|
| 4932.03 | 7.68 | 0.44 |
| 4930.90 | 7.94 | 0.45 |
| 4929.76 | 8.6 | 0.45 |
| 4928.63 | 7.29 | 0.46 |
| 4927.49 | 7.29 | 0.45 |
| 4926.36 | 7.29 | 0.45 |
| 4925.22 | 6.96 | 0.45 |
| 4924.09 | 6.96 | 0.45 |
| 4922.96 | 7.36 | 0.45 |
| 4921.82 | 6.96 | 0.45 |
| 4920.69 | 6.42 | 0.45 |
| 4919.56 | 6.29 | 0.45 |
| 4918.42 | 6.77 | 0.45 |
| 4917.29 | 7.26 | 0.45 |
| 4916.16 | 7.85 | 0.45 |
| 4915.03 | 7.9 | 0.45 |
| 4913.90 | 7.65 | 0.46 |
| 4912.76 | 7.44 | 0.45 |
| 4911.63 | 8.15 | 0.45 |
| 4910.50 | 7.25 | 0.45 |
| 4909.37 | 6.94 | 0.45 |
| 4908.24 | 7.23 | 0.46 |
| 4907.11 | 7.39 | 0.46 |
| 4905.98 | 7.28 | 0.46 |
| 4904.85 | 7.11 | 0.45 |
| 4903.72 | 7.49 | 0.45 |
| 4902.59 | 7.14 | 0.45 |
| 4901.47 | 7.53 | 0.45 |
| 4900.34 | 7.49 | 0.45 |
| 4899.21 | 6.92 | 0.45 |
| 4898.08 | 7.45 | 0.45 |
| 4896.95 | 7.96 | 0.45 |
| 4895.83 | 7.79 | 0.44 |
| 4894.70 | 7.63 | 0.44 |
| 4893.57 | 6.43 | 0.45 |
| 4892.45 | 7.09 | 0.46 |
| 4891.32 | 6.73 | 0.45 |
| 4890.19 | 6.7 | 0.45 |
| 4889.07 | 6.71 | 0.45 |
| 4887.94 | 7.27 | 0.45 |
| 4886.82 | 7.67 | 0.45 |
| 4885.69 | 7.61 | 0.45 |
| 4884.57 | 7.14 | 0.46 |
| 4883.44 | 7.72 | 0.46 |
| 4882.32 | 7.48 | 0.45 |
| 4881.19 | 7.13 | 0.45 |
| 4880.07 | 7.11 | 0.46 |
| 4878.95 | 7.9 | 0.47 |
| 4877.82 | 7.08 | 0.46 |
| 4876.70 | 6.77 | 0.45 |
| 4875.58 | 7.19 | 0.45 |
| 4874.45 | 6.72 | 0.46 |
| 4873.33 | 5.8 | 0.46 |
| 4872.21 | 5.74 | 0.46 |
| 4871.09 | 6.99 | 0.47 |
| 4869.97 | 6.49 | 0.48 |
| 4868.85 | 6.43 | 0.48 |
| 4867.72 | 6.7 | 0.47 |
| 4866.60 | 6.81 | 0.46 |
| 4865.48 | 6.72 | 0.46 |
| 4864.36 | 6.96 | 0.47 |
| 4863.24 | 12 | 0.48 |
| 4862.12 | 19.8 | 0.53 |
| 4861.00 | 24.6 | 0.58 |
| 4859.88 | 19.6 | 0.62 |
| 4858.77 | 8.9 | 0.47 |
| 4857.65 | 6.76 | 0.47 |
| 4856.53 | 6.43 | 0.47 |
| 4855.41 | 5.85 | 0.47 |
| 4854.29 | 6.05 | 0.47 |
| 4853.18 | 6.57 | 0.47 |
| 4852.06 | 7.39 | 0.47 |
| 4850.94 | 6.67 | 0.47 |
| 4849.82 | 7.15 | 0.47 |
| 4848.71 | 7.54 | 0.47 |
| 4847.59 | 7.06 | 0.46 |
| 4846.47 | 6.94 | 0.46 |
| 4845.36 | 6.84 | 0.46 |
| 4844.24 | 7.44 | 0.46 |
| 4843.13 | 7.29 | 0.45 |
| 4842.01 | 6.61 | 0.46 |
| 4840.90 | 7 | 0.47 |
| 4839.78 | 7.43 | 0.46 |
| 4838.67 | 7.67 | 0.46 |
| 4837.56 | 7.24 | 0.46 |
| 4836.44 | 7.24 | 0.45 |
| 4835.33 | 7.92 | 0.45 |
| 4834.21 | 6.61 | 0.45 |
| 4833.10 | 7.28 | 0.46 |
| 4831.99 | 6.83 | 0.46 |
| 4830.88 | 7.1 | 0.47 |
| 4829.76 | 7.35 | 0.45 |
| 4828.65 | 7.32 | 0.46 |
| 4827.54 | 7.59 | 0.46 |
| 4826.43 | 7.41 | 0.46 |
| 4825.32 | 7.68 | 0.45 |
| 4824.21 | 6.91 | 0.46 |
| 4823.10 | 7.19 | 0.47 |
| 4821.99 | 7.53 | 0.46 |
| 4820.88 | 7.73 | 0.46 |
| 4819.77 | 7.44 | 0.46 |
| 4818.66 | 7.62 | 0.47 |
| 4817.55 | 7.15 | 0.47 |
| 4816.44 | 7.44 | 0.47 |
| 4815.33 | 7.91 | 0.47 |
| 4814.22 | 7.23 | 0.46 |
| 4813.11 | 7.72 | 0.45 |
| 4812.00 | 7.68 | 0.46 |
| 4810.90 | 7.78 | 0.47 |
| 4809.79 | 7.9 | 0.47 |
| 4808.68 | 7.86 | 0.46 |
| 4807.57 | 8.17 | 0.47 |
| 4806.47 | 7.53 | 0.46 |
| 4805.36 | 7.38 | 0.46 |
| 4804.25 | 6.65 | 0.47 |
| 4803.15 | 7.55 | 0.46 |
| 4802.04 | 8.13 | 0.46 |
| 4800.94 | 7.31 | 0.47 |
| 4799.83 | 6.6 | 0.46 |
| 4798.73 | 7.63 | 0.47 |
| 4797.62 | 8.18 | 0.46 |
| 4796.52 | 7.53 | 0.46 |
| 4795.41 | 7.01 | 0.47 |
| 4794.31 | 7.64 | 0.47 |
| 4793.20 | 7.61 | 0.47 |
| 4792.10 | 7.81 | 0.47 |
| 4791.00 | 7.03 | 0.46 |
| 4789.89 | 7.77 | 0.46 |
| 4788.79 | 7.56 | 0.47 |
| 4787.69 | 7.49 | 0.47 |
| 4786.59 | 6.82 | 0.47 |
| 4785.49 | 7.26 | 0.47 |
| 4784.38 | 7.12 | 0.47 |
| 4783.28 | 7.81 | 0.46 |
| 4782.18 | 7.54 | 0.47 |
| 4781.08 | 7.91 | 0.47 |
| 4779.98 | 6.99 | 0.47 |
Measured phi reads 7.60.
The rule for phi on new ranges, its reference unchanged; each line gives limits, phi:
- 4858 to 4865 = 8.15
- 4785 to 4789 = 7.69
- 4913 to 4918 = 7.24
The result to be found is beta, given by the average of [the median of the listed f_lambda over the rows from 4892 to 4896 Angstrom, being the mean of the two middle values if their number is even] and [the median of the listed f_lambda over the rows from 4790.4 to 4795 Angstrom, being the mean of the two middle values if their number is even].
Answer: 7.49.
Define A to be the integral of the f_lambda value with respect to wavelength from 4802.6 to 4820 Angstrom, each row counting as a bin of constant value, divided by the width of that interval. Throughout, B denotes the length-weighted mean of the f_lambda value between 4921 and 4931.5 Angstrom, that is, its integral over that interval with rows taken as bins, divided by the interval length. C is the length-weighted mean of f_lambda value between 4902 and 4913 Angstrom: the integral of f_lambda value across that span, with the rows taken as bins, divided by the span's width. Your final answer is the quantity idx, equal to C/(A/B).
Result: 7.2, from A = 7.56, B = 7.39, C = 7.35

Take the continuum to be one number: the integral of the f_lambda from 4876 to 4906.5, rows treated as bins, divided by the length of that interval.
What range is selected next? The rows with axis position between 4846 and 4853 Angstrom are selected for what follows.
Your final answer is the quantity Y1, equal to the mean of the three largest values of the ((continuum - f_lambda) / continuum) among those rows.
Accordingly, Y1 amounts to 0.053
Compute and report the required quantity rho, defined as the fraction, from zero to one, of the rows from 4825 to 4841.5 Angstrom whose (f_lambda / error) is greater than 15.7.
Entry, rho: 0.7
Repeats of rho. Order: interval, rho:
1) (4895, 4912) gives 0.9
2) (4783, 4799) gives 0.7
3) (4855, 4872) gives 0.3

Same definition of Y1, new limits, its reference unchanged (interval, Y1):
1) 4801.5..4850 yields 0.089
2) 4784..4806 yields 0.080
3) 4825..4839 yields 0.059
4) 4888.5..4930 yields 0.123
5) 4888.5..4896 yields 0.091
